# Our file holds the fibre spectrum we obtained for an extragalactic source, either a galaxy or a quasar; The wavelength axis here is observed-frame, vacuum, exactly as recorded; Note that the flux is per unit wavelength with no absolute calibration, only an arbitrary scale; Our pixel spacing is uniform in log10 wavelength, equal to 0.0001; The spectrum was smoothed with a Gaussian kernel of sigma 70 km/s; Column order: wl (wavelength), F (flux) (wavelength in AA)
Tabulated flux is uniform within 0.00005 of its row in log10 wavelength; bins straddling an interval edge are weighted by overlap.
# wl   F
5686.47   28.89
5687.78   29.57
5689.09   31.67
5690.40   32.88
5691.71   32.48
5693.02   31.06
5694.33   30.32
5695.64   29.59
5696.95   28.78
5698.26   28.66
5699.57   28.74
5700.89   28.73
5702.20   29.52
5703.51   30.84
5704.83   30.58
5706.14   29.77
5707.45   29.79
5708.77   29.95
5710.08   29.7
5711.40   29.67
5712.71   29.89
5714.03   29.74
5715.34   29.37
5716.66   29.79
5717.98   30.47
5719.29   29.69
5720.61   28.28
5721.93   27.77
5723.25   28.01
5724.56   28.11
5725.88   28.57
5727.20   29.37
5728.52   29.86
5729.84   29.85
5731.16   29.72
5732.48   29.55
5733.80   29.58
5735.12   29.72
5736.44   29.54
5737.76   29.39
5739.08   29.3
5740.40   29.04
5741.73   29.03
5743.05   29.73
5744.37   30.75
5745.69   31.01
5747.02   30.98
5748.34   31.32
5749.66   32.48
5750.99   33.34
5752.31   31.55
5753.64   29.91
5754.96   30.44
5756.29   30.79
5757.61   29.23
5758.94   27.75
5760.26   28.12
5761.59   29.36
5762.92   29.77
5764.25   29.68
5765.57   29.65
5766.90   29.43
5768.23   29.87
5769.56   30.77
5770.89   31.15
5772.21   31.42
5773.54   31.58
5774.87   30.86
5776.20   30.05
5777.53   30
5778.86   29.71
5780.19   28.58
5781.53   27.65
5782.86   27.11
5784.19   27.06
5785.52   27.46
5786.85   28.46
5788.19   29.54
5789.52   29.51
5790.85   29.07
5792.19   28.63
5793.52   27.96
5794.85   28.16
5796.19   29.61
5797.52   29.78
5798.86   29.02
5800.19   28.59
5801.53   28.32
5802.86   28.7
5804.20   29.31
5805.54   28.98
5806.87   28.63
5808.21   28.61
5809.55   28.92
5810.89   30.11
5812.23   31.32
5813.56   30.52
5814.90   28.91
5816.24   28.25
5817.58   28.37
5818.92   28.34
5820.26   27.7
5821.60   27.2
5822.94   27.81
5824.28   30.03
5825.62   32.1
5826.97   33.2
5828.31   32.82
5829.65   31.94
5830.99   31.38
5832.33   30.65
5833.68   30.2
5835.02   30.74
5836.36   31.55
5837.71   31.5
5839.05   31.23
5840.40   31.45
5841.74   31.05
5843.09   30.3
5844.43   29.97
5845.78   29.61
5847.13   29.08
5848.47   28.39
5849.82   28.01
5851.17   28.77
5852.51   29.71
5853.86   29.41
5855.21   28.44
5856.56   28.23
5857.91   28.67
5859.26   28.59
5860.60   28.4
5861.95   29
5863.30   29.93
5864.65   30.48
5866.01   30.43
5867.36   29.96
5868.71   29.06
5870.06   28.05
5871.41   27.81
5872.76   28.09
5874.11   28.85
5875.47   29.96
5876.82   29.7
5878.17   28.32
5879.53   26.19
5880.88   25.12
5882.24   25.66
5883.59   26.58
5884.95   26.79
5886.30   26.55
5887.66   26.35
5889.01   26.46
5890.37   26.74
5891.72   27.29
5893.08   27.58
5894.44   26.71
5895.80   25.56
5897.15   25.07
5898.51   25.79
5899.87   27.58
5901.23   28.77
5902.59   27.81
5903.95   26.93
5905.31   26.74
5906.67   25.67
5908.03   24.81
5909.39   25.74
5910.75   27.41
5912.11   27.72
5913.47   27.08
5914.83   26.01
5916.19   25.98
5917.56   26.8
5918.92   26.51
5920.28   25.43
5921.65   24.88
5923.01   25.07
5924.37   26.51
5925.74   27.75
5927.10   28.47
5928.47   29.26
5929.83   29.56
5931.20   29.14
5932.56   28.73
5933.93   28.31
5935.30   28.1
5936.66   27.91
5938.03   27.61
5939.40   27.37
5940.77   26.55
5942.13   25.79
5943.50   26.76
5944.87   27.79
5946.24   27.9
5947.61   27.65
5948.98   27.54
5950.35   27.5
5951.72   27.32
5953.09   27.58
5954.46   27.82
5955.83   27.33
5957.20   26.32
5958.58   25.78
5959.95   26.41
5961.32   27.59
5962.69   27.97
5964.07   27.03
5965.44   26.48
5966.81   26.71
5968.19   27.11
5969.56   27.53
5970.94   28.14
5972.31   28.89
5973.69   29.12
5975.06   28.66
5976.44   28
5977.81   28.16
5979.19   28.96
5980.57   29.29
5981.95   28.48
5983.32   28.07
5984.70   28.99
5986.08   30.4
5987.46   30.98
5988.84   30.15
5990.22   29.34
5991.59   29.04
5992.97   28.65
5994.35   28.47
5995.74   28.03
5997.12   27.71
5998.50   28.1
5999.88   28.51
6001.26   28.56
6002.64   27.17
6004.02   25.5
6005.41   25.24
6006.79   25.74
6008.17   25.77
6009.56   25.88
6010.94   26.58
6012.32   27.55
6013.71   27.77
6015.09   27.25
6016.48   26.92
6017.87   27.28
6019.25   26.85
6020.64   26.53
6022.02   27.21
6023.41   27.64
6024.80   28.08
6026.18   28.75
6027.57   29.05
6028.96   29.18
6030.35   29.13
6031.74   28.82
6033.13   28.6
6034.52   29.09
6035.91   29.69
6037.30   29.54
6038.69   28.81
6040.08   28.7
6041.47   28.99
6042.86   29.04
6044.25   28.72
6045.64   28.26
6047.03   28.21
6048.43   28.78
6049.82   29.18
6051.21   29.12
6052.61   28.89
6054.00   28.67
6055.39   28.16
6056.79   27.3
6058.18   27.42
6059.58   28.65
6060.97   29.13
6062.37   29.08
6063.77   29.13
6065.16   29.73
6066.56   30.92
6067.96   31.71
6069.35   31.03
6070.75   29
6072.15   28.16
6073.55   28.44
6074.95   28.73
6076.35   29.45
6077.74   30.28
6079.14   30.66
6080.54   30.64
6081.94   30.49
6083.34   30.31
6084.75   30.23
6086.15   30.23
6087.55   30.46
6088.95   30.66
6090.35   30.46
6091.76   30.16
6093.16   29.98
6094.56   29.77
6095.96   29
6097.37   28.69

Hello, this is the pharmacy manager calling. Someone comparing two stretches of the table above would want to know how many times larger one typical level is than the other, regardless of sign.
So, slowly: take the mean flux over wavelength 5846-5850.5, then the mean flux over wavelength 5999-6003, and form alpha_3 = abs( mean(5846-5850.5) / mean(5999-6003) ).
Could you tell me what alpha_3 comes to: 1.01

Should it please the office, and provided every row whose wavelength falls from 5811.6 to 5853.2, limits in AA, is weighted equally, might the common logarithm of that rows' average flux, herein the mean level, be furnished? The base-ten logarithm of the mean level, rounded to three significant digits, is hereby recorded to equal 1.48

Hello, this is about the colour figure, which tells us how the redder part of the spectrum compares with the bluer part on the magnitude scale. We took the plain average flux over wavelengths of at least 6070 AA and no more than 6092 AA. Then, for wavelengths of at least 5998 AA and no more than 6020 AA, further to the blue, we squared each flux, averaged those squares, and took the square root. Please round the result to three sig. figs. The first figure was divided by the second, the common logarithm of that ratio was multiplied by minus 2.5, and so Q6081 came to -0.113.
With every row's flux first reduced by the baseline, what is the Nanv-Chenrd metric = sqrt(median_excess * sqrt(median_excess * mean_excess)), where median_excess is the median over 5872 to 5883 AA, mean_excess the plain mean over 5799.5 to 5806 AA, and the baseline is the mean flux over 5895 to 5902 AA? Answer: 1.8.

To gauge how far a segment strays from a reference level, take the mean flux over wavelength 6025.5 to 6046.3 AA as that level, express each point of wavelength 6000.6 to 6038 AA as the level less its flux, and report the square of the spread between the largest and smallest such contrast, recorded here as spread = 20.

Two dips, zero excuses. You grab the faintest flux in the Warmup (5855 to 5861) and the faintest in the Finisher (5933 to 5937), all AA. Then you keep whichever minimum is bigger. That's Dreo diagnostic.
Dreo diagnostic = 28.2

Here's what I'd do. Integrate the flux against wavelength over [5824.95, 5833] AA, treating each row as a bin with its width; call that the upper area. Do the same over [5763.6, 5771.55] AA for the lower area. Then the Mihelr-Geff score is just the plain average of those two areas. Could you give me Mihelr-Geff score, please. 249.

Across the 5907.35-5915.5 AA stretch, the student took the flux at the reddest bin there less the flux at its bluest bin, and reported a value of 1.2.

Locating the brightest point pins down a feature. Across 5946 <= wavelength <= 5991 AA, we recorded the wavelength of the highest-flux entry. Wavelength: 5987.46 AA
